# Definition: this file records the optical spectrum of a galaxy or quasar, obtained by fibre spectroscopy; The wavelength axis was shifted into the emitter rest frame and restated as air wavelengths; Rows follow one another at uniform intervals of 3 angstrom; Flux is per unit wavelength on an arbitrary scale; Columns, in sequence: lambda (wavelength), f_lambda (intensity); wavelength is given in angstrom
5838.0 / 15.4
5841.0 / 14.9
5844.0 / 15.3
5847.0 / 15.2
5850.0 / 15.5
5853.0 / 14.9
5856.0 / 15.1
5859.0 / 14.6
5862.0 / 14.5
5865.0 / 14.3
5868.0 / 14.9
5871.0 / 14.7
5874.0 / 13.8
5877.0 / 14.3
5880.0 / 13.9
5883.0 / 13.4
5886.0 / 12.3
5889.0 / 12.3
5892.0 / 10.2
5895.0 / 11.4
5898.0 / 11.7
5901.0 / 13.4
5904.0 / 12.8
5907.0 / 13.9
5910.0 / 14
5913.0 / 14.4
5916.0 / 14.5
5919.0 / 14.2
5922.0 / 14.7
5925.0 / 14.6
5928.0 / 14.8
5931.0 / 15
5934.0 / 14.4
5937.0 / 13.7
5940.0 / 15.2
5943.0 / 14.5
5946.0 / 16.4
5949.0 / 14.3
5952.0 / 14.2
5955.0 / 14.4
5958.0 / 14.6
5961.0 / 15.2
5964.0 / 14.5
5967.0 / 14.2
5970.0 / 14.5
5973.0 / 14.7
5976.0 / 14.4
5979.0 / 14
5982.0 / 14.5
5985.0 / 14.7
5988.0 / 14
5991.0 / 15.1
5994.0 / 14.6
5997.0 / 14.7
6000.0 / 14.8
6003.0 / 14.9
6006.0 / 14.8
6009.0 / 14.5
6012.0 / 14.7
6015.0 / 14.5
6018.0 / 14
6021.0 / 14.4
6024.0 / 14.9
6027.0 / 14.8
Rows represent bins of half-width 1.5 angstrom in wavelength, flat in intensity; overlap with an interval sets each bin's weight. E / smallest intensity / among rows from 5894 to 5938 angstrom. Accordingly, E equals 11.4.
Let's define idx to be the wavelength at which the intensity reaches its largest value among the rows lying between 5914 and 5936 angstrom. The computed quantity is 5931.0 angstrom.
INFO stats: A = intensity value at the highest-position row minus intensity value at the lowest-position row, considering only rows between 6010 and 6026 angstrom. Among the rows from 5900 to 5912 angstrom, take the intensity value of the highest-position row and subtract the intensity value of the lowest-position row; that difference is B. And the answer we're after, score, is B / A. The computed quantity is 3.0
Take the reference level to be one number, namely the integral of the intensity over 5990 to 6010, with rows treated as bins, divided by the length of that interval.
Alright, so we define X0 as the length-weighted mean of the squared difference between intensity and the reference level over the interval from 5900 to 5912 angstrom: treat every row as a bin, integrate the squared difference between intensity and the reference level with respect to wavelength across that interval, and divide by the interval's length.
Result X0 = 1.7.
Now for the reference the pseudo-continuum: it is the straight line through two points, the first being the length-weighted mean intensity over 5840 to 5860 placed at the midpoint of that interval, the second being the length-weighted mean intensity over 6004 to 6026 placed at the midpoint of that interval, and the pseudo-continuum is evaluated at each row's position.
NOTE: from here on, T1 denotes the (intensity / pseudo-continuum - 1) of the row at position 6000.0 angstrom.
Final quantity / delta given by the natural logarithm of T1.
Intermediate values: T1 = 0.013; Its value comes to -4.3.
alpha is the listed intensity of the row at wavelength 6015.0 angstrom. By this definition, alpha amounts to 14.5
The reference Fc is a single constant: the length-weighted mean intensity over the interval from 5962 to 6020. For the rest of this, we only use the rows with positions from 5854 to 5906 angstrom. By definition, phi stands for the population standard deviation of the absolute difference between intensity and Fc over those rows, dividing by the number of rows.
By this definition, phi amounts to 1.2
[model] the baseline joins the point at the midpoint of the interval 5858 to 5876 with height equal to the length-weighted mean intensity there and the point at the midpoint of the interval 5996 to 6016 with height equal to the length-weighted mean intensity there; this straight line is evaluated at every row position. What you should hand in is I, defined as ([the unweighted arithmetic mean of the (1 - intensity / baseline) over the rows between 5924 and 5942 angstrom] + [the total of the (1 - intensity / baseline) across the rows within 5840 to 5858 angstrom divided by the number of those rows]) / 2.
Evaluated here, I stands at -0.03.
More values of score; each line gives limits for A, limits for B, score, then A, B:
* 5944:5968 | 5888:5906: -0.2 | -2.2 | 0.50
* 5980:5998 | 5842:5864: -4.0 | 0.2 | -0.80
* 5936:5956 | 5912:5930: 0.6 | 0.7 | 0.40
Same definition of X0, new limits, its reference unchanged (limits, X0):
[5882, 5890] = 4.8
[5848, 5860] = 0.2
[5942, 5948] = 1.4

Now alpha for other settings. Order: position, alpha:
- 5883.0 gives 13.4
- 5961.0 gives 15.2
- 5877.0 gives 14.3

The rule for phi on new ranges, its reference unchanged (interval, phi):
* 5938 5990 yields 0.4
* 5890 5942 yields 1.2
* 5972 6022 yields 0.2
